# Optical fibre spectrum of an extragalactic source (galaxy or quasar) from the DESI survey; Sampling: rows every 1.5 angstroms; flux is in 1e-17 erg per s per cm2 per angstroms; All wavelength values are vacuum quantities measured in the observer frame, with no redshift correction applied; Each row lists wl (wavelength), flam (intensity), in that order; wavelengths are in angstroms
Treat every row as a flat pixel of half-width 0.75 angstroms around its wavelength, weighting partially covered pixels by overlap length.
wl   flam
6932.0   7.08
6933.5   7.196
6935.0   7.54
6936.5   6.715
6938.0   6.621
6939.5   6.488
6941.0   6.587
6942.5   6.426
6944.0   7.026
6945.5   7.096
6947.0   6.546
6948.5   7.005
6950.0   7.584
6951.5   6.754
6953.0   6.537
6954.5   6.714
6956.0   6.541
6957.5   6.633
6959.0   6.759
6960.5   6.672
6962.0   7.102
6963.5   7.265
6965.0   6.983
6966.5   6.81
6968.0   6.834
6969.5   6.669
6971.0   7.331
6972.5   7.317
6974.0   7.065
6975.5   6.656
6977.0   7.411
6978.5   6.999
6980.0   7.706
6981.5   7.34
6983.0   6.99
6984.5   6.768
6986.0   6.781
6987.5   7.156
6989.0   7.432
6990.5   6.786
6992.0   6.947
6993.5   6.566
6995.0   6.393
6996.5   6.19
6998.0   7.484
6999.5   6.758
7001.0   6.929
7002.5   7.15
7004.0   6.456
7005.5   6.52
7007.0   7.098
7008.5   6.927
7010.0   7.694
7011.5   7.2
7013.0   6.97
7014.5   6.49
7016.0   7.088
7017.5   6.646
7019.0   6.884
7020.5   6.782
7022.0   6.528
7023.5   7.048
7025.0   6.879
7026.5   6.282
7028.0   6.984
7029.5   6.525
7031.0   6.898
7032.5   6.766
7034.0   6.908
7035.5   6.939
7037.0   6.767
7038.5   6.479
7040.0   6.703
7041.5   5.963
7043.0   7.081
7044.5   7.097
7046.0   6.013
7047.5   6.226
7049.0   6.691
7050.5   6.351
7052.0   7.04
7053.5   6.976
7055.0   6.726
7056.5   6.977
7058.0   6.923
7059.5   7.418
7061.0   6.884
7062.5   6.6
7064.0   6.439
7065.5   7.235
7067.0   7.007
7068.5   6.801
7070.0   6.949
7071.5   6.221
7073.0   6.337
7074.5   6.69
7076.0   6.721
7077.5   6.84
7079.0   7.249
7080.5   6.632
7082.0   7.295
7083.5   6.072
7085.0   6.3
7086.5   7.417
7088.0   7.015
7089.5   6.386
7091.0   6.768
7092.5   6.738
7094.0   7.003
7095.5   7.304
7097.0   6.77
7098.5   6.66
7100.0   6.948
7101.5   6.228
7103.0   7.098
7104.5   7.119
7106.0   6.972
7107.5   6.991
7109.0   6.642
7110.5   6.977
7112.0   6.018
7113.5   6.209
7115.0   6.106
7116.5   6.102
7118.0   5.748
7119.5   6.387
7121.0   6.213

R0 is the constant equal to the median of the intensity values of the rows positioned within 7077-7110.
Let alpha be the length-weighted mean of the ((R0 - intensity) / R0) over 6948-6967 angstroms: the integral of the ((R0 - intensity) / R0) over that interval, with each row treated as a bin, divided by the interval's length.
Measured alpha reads 0.003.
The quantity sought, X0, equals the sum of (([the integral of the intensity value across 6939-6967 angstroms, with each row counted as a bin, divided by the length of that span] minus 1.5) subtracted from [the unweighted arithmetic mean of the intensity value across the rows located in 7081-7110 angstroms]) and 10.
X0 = 11.5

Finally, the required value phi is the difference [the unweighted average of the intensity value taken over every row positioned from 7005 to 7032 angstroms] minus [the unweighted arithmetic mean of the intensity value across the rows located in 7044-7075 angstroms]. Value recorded 0.12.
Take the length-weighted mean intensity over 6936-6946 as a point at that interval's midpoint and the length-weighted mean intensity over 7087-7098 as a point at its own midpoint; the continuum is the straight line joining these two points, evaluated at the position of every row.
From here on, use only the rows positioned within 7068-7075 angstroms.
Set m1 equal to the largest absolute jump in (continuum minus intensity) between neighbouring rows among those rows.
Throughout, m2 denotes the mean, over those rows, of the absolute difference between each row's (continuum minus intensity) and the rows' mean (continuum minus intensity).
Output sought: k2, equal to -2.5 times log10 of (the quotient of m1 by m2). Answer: -1.13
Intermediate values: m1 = 0.73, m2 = 0.26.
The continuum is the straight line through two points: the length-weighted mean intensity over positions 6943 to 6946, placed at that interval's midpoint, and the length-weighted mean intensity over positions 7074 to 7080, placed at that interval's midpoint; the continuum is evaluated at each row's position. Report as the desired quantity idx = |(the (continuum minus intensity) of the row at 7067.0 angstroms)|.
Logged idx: 0.12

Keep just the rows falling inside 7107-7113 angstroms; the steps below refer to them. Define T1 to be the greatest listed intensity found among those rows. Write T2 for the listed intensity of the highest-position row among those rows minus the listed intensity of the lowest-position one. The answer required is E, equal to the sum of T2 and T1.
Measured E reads 6.0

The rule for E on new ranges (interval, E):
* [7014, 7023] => 7.1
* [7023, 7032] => 6.9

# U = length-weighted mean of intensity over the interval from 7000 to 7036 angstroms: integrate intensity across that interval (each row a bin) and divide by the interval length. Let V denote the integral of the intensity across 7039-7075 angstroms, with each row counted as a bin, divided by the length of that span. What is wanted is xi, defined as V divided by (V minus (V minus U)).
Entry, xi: 0.98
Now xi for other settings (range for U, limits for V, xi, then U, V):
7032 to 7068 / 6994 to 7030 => 1.01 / 6.76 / 6.83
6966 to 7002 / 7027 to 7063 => 0.97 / 6.97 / 6.75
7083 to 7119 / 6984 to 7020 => 1.04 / 6.65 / 6.89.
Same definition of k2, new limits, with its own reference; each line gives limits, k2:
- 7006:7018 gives -1.18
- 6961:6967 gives -0.73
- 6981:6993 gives -1.20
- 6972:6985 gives -1.11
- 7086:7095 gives -0.97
